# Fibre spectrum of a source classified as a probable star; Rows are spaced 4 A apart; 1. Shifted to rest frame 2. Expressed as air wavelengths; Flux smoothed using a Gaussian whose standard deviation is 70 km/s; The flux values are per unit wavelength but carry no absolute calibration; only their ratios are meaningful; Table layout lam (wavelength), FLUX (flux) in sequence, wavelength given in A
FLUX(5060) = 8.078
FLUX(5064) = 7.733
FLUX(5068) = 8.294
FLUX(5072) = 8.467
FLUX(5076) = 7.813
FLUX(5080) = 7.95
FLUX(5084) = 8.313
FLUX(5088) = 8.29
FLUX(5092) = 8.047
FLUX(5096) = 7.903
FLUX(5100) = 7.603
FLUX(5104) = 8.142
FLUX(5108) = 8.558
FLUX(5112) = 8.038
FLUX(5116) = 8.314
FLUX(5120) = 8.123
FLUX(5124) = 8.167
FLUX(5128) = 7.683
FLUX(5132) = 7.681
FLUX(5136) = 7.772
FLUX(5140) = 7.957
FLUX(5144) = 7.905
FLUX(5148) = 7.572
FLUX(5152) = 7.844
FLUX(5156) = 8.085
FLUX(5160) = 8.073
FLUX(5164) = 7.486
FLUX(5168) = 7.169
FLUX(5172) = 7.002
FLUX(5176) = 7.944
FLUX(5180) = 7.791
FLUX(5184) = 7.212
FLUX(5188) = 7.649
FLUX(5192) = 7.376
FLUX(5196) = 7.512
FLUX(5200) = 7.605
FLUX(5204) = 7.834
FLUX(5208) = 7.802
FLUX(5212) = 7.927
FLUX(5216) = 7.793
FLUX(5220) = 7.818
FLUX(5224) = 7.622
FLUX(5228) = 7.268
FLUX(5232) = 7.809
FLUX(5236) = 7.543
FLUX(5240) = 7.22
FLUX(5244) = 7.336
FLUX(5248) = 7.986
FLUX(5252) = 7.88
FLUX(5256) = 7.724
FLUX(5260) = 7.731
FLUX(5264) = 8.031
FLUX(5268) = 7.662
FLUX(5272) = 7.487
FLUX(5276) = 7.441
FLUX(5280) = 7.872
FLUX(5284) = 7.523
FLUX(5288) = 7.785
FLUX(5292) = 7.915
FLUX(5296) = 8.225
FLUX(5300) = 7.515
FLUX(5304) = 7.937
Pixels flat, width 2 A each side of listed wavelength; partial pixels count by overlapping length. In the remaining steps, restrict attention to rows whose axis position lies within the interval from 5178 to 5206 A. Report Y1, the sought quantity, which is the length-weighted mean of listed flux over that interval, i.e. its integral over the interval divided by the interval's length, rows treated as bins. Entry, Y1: 7.57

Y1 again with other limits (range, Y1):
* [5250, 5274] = 7.75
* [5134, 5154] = 7.81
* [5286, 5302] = 7.86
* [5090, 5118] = 8.09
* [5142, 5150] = 7.74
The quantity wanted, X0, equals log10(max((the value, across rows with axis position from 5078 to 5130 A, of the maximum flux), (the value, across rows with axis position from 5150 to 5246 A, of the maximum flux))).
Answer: 0.932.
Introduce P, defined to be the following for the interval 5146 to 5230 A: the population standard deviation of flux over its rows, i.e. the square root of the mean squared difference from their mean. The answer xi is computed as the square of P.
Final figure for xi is 0.086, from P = 0.29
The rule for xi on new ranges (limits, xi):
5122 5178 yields 0.108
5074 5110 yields 0.075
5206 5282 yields 0.055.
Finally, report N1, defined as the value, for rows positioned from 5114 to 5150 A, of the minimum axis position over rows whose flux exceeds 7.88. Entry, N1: 5116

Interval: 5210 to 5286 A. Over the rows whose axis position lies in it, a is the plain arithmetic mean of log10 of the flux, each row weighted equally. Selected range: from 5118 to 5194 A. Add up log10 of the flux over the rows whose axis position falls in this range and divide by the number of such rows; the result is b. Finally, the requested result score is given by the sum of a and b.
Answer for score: 1.77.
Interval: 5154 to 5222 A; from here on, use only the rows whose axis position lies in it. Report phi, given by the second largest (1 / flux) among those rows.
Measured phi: 0.139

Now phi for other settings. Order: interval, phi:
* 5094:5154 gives 0.132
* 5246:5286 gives 0.134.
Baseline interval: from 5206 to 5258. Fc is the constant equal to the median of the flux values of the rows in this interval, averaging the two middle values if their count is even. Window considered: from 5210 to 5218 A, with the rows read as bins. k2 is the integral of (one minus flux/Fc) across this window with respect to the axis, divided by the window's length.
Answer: -0.009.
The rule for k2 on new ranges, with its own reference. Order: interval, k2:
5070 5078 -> -0.045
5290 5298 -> -0.036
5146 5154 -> 0.011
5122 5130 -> -0.017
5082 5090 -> -0.065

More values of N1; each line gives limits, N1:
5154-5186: 5156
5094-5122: 5096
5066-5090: 5068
